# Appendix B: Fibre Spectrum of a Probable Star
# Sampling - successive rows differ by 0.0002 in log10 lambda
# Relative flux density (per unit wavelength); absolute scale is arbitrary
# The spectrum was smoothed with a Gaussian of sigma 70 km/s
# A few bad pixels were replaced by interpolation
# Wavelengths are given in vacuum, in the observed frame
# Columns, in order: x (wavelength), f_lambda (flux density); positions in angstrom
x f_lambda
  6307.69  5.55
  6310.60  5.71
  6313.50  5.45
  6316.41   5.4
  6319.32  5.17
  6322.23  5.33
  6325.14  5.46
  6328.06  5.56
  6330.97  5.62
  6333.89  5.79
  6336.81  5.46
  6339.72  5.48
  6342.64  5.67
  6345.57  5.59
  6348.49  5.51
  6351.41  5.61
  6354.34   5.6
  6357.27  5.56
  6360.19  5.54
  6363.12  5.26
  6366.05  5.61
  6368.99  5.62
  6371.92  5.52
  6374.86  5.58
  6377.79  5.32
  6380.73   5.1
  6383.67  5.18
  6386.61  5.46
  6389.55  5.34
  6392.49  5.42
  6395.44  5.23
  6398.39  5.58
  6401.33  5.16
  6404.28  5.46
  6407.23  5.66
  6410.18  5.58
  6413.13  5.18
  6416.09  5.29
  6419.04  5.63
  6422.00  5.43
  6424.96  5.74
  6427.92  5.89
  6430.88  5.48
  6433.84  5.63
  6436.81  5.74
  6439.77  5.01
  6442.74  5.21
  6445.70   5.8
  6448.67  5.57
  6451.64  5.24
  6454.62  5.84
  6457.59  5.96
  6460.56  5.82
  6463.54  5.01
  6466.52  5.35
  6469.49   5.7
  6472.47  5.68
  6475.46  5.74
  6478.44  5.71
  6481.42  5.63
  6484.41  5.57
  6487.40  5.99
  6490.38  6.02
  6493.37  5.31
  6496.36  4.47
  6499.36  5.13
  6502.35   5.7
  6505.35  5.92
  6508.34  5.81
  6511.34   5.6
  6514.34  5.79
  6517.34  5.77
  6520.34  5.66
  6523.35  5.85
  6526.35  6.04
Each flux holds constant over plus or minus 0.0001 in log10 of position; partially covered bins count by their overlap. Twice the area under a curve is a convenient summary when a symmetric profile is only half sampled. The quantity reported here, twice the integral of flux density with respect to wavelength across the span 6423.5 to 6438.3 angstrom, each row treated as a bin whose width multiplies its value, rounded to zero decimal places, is 169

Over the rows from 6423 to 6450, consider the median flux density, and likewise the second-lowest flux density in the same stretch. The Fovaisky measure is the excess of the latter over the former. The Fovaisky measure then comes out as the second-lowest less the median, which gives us -0.42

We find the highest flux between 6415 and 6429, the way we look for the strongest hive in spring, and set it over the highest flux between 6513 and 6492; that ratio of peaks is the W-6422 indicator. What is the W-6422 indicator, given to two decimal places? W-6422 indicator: 0.99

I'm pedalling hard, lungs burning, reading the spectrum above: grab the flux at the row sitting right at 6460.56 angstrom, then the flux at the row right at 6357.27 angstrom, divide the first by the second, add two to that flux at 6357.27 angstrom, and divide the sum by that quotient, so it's 7.22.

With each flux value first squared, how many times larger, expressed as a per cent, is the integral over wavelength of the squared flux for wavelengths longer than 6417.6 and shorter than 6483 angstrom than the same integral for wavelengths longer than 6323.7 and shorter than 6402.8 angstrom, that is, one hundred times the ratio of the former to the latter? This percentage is 86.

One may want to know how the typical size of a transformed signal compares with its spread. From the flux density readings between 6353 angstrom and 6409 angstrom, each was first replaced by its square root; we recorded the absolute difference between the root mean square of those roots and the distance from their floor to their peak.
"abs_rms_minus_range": 2.21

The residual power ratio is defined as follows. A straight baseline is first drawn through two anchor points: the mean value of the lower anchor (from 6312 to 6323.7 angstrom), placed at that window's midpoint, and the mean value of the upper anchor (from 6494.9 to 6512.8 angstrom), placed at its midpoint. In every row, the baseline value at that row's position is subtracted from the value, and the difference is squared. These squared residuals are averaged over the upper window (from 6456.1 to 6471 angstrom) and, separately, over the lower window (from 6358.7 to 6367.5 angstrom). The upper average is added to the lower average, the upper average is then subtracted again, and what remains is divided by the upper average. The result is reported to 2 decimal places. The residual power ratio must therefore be 0.24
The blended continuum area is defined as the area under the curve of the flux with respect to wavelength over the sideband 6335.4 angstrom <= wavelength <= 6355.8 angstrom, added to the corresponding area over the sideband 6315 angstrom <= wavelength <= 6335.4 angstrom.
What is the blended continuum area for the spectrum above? 225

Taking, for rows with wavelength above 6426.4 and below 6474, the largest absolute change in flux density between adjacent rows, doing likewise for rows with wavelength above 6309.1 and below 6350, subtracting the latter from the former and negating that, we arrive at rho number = -0.48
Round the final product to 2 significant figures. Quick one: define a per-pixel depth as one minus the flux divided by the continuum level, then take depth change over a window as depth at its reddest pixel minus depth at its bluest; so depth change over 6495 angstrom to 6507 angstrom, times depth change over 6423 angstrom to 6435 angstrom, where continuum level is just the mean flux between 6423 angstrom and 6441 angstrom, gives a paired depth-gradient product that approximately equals -0.0051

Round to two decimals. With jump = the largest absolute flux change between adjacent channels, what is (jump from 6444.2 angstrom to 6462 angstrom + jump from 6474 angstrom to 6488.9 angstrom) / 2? 0.51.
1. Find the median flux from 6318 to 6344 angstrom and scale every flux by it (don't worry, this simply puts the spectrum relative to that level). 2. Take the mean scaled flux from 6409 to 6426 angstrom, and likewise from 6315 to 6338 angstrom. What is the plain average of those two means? 1.00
